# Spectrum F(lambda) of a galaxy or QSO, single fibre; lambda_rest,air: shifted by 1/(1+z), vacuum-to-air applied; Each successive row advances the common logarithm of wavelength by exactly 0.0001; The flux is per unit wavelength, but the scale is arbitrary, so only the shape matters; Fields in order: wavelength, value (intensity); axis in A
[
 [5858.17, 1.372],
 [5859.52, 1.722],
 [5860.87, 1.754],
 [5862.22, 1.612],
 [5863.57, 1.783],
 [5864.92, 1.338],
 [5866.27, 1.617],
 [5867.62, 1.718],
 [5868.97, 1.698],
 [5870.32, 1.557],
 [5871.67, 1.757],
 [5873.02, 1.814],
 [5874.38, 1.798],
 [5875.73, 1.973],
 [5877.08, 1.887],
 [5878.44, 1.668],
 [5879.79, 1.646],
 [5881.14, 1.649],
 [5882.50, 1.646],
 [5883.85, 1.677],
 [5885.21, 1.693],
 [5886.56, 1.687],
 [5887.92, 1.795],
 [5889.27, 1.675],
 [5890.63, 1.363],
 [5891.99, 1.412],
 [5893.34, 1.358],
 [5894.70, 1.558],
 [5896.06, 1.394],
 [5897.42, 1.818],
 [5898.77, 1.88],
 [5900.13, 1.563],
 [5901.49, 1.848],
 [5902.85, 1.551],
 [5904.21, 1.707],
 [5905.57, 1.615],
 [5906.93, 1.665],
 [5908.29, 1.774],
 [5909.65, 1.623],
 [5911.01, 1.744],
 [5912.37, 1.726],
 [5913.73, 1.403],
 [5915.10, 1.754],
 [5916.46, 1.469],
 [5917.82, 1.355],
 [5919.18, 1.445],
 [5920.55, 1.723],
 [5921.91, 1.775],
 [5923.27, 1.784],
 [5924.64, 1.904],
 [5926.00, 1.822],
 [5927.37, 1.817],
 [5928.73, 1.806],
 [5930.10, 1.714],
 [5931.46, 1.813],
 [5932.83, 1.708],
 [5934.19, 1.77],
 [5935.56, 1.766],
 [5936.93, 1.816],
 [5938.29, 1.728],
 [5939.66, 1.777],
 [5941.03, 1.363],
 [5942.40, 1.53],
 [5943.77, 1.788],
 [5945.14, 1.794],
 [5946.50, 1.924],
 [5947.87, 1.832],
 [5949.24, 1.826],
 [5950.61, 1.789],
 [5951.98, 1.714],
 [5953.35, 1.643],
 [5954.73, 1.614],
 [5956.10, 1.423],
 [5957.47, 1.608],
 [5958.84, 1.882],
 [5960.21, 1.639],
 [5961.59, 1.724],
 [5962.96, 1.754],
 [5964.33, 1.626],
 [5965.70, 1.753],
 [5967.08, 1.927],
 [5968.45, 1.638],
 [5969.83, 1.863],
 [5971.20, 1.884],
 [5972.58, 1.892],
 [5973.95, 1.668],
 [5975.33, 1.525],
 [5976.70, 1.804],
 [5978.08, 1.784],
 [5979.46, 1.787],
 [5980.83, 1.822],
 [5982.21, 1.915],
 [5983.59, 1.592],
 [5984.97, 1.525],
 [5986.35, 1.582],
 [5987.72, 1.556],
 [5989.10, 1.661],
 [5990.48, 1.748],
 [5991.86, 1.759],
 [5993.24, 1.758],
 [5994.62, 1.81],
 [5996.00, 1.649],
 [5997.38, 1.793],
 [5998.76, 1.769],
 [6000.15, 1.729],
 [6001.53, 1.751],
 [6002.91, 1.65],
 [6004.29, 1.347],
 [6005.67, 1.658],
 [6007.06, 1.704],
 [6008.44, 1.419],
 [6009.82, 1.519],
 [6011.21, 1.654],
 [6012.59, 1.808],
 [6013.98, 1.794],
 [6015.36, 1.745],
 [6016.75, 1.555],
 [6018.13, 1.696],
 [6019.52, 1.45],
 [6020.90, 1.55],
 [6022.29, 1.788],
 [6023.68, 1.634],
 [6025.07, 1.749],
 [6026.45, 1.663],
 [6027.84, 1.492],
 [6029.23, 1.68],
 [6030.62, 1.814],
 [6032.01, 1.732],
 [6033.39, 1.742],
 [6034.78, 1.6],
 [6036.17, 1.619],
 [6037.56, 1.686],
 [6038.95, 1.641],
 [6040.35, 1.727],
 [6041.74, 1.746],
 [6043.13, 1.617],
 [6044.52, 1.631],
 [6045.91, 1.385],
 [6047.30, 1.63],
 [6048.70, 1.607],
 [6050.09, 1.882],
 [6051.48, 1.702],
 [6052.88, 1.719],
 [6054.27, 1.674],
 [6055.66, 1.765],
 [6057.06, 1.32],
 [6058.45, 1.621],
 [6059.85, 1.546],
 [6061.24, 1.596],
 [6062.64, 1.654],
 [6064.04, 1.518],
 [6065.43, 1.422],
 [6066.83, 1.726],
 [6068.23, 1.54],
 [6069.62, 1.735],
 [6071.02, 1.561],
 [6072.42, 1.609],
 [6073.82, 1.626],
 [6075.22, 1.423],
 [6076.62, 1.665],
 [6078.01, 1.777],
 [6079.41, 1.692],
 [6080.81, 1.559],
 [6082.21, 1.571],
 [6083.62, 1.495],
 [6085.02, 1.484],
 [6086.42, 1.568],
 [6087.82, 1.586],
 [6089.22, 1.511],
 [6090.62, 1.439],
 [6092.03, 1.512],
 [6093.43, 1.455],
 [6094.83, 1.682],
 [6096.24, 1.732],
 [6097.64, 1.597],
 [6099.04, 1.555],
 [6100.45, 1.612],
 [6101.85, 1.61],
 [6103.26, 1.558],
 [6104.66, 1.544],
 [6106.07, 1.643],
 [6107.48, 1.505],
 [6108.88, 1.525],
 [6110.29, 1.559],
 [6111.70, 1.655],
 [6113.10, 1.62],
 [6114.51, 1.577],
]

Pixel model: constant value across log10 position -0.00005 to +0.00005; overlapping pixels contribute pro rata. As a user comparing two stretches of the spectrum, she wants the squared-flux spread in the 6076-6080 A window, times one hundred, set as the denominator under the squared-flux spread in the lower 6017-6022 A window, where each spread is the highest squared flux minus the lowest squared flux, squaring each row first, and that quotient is 0.020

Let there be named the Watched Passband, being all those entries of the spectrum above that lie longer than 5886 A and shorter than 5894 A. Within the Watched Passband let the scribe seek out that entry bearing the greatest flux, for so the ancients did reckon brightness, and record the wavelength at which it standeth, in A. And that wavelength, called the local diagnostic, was 5887.92 A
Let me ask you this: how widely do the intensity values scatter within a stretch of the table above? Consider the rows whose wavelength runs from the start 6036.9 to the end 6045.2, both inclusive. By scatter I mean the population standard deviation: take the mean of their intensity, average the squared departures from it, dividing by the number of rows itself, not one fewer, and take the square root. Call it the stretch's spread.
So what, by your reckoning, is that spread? 0.049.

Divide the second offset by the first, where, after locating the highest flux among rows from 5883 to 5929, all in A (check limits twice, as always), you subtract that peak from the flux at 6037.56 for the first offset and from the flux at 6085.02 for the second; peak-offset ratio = 1.9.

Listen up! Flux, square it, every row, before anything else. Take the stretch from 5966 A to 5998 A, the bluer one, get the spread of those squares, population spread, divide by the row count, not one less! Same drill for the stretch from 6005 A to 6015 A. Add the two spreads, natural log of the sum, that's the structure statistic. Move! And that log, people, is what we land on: -0.16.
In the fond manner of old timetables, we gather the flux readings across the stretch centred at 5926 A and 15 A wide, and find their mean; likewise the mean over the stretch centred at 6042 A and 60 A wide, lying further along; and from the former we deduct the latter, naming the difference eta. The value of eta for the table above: 0.110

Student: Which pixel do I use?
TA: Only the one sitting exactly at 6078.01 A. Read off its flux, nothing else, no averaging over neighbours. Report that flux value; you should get 1.777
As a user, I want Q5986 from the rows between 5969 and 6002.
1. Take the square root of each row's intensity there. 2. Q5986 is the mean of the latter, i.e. 1.32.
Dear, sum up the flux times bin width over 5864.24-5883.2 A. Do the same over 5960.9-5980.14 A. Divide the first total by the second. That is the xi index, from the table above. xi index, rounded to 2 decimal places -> 0.95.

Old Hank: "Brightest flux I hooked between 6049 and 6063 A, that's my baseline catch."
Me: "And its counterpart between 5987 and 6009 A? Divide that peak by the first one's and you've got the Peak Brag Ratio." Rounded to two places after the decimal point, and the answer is 0.96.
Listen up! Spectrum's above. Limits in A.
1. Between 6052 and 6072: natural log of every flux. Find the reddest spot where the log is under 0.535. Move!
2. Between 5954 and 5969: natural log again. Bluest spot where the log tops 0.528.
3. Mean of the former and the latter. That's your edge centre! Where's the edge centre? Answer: 6014.9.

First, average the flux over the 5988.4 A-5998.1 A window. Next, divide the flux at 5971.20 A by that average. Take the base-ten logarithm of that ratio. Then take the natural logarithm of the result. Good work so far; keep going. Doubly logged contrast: -3.4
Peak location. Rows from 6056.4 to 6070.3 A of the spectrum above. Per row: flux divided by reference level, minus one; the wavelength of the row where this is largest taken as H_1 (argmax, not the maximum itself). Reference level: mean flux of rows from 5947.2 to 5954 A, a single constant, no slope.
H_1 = 6069.62 A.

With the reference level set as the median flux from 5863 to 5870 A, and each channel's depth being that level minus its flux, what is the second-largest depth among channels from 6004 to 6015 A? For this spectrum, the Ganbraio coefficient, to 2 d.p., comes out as 0.28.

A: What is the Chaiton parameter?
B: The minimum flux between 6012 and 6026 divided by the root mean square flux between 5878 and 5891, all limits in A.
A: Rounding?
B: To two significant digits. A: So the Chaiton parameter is 0.88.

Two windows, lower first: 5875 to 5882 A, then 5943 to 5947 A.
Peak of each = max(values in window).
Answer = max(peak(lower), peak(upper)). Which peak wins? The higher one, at 1.97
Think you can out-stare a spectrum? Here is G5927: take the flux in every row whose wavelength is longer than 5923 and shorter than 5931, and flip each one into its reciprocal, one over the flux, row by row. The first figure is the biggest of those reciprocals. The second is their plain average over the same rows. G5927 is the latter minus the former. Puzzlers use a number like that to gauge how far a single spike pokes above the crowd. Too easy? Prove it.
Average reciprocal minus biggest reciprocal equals -0.03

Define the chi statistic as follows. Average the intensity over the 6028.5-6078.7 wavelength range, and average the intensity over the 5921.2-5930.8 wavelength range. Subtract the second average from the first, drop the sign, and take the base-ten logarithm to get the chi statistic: -0.78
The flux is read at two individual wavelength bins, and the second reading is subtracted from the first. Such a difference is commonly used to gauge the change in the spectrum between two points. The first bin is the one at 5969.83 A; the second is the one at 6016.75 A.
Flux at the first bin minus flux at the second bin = 0.31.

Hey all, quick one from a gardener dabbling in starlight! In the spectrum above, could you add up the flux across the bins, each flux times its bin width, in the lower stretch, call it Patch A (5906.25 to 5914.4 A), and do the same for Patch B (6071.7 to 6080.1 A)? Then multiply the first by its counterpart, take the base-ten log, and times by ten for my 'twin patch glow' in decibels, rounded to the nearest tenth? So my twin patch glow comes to 22.7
